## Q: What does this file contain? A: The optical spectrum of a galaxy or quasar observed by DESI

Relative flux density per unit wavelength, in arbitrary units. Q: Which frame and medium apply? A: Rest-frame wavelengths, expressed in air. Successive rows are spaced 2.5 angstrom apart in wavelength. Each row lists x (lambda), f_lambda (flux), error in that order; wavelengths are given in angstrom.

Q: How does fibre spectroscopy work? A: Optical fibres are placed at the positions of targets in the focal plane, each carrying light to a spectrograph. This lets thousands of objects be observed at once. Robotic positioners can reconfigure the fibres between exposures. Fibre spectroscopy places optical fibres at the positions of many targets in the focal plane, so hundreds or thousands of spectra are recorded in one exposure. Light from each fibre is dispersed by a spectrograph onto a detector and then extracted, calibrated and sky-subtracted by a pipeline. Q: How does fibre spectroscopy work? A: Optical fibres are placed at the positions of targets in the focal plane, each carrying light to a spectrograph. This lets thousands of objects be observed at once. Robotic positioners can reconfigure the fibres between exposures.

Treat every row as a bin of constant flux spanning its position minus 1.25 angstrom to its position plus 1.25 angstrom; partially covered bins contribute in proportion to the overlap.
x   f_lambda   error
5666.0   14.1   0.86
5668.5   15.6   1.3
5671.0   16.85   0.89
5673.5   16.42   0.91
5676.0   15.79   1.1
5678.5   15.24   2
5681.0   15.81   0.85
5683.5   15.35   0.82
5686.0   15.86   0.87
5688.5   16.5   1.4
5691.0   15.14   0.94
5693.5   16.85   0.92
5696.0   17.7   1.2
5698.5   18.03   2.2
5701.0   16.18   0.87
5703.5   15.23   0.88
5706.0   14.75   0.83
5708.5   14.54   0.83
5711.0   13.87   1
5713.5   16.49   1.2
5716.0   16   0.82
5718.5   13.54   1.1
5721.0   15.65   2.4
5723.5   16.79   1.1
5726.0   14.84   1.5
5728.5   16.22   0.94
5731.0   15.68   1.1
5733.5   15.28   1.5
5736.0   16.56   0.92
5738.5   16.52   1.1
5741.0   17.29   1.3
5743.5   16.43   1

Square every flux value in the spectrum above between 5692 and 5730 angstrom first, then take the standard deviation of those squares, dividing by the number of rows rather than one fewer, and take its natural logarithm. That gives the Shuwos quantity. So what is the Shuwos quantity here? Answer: 3.69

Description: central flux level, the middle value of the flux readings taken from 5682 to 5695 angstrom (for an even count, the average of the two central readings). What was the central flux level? 15.9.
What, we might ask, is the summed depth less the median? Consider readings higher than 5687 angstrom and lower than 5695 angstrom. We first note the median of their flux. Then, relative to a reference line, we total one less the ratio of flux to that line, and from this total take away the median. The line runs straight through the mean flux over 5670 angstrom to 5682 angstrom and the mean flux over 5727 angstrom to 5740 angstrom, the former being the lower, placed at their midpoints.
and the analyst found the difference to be -16.5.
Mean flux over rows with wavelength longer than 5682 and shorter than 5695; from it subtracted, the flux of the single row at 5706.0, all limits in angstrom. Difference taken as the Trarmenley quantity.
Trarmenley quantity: 1.2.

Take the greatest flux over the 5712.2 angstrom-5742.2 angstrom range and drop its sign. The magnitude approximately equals 17.3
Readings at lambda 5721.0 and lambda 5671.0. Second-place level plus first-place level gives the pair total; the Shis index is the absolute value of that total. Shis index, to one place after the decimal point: 32.5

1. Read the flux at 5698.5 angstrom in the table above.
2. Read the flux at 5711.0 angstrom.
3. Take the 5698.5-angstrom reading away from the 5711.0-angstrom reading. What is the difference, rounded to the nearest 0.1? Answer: -4.2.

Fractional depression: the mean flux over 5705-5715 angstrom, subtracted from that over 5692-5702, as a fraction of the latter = 0.13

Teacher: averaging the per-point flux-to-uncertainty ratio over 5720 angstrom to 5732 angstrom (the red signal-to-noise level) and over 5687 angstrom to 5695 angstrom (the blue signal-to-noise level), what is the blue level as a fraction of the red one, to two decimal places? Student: 1.22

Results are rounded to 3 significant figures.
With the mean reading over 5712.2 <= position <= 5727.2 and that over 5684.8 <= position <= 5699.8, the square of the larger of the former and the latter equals 278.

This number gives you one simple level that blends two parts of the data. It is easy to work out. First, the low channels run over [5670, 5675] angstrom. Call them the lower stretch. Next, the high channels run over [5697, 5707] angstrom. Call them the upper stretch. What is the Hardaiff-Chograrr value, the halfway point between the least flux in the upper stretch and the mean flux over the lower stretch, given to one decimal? 15.7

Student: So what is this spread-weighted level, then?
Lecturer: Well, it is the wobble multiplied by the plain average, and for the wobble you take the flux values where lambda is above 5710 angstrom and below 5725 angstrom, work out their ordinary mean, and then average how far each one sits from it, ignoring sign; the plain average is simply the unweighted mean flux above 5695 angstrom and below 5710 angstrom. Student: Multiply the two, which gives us 18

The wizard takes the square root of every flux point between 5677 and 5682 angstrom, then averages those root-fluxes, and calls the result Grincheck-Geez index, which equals 3.94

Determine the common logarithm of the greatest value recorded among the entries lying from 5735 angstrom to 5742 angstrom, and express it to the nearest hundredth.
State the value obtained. 1.24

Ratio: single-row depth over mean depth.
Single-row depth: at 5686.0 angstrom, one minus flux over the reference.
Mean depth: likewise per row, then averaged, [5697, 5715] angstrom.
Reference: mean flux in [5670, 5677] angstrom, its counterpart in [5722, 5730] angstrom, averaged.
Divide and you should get 0.5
